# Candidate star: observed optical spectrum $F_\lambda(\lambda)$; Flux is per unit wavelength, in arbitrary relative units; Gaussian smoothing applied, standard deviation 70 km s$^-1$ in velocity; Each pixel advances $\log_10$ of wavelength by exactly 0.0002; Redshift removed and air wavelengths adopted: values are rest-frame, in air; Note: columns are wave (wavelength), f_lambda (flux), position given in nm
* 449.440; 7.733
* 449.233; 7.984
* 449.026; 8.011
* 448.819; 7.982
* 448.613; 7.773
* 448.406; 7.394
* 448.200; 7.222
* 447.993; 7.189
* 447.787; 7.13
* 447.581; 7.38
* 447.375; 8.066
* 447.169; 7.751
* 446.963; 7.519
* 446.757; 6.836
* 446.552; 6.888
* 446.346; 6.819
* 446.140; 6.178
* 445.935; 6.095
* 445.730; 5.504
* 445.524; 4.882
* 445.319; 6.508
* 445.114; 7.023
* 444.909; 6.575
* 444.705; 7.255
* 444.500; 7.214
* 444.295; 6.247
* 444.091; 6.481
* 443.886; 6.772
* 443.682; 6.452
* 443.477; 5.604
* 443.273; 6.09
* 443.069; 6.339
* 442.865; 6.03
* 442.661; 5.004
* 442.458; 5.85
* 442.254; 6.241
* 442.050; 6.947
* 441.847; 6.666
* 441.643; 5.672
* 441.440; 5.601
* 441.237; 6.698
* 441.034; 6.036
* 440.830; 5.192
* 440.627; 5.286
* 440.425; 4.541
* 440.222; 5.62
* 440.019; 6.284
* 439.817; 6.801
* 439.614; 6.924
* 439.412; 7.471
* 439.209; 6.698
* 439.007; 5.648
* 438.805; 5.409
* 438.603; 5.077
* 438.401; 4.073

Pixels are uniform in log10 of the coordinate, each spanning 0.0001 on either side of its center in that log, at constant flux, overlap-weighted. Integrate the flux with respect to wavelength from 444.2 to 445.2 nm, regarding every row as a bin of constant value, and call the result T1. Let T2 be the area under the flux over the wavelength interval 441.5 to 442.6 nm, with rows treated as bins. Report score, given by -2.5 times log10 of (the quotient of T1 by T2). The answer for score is -0.01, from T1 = 6.9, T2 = 6.8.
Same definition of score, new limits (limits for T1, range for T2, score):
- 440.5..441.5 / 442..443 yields 0.04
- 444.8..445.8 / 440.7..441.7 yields -0.05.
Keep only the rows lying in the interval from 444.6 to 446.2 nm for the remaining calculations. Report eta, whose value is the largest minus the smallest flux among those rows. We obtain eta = 2.4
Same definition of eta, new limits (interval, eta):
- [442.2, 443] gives 1.2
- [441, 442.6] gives 1.3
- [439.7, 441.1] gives 2.3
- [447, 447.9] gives 0.9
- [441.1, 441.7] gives 1.1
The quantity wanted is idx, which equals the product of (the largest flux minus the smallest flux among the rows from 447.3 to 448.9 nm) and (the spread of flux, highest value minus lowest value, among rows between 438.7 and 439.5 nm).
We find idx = 1.9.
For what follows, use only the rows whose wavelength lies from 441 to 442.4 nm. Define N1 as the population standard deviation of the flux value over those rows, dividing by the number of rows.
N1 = 0.49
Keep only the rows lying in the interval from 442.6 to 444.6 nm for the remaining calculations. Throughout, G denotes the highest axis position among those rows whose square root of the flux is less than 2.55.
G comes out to 444.295 nm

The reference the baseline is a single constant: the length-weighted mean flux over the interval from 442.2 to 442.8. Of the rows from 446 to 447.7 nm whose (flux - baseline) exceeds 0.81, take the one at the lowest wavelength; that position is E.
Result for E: 446.346 nm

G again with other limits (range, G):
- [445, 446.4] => 446.140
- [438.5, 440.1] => 440.019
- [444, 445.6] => 445.524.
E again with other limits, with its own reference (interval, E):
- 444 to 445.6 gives 444.500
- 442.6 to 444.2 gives 443.886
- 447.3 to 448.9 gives 447.375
